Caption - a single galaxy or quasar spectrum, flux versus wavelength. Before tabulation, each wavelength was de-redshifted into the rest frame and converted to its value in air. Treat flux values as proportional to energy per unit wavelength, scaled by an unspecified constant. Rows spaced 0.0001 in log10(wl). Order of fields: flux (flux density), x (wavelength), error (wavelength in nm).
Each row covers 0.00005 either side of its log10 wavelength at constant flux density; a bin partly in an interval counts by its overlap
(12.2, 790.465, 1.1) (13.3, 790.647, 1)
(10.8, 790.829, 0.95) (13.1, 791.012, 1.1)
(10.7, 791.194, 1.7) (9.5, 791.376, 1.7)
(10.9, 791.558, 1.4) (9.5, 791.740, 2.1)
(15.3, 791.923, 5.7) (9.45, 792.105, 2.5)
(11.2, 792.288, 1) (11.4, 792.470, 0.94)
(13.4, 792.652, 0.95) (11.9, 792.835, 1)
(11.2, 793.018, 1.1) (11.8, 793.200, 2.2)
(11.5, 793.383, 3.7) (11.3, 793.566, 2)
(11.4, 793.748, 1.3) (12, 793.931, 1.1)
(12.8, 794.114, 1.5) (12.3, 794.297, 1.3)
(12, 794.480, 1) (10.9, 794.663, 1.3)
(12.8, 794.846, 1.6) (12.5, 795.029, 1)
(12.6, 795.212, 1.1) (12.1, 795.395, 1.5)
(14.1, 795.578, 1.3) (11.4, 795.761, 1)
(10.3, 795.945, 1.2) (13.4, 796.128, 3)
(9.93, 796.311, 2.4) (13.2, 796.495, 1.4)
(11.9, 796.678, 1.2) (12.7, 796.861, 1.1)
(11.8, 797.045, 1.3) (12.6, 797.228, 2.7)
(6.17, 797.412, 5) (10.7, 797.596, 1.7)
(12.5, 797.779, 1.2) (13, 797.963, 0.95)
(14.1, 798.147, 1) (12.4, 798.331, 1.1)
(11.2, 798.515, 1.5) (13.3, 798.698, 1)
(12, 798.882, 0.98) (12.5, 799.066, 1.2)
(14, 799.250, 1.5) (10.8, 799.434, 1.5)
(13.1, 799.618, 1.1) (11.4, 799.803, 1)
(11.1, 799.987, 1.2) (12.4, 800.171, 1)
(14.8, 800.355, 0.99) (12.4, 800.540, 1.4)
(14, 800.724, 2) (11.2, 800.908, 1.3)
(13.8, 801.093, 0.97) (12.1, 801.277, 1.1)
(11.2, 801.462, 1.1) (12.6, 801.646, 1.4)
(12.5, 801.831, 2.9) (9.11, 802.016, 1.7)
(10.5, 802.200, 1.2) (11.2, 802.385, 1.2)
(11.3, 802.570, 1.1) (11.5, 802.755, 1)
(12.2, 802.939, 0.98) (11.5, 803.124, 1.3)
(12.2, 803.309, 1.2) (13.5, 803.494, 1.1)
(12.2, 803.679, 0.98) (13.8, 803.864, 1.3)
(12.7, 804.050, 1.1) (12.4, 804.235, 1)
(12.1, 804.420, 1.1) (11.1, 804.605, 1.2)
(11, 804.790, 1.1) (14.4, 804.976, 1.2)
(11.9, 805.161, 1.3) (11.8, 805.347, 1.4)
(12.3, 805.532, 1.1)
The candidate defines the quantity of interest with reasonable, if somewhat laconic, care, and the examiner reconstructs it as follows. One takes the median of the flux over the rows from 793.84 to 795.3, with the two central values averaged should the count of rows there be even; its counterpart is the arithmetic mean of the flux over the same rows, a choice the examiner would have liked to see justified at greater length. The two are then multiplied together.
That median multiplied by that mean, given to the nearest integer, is 152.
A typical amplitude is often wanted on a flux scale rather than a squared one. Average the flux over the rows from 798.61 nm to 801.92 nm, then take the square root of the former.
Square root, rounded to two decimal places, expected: 3.54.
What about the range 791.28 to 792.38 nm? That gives 3.31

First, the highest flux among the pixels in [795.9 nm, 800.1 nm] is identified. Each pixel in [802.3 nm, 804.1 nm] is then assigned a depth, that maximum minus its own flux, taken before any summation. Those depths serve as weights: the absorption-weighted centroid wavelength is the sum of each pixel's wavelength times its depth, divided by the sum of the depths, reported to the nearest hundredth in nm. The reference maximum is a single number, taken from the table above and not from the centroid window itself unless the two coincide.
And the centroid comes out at 803.03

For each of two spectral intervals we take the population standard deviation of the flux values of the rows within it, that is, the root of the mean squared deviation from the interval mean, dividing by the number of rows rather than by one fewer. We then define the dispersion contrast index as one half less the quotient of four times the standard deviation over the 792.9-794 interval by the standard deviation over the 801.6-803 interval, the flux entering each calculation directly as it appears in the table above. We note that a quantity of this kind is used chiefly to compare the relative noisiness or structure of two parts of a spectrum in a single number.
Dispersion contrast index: -1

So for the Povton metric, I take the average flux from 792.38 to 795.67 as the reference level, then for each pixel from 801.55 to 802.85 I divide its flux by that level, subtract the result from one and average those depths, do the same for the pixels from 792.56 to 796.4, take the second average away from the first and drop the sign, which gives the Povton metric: 0.061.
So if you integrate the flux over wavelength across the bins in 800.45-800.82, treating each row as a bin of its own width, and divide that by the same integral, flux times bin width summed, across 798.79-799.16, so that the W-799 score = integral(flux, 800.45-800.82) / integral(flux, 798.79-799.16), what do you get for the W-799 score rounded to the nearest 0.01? 1.08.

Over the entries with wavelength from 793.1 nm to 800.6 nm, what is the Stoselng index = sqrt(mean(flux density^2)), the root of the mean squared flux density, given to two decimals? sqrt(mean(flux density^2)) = 12.16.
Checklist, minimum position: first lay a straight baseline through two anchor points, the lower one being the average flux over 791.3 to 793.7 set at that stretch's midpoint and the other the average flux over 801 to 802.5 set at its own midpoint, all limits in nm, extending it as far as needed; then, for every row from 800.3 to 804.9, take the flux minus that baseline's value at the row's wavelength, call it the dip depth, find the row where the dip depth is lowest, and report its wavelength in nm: 802.016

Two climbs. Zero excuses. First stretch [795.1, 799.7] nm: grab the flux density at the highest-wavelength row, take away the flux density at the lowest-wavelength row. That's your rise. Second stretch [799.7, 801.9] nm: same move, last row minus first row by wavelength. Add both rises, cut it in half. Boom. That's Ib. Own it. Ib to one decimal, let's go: 0.8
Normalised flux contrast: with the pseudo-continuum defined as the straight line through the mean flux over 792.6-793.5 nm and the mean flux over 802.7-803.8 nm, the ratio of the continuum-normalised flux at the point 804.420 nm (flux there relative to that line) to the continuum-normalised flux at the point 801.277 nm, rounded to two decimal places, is 0.99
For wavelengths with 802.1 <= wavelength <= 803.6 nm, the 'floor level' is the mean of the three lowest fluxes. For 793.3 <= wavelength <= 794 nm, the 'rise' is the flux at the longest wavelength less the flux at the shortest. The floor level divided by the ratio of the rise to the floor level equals 242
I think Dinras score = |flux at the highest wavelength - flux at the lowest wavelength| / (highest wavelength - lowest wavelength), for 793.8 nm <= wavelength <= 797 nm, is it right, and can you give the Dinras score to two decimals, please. 0.24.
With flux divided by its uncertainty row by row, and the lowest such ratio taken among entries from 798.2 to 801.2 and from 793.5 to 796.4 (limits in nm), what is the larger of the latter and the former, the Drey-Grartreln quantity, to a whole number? 7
